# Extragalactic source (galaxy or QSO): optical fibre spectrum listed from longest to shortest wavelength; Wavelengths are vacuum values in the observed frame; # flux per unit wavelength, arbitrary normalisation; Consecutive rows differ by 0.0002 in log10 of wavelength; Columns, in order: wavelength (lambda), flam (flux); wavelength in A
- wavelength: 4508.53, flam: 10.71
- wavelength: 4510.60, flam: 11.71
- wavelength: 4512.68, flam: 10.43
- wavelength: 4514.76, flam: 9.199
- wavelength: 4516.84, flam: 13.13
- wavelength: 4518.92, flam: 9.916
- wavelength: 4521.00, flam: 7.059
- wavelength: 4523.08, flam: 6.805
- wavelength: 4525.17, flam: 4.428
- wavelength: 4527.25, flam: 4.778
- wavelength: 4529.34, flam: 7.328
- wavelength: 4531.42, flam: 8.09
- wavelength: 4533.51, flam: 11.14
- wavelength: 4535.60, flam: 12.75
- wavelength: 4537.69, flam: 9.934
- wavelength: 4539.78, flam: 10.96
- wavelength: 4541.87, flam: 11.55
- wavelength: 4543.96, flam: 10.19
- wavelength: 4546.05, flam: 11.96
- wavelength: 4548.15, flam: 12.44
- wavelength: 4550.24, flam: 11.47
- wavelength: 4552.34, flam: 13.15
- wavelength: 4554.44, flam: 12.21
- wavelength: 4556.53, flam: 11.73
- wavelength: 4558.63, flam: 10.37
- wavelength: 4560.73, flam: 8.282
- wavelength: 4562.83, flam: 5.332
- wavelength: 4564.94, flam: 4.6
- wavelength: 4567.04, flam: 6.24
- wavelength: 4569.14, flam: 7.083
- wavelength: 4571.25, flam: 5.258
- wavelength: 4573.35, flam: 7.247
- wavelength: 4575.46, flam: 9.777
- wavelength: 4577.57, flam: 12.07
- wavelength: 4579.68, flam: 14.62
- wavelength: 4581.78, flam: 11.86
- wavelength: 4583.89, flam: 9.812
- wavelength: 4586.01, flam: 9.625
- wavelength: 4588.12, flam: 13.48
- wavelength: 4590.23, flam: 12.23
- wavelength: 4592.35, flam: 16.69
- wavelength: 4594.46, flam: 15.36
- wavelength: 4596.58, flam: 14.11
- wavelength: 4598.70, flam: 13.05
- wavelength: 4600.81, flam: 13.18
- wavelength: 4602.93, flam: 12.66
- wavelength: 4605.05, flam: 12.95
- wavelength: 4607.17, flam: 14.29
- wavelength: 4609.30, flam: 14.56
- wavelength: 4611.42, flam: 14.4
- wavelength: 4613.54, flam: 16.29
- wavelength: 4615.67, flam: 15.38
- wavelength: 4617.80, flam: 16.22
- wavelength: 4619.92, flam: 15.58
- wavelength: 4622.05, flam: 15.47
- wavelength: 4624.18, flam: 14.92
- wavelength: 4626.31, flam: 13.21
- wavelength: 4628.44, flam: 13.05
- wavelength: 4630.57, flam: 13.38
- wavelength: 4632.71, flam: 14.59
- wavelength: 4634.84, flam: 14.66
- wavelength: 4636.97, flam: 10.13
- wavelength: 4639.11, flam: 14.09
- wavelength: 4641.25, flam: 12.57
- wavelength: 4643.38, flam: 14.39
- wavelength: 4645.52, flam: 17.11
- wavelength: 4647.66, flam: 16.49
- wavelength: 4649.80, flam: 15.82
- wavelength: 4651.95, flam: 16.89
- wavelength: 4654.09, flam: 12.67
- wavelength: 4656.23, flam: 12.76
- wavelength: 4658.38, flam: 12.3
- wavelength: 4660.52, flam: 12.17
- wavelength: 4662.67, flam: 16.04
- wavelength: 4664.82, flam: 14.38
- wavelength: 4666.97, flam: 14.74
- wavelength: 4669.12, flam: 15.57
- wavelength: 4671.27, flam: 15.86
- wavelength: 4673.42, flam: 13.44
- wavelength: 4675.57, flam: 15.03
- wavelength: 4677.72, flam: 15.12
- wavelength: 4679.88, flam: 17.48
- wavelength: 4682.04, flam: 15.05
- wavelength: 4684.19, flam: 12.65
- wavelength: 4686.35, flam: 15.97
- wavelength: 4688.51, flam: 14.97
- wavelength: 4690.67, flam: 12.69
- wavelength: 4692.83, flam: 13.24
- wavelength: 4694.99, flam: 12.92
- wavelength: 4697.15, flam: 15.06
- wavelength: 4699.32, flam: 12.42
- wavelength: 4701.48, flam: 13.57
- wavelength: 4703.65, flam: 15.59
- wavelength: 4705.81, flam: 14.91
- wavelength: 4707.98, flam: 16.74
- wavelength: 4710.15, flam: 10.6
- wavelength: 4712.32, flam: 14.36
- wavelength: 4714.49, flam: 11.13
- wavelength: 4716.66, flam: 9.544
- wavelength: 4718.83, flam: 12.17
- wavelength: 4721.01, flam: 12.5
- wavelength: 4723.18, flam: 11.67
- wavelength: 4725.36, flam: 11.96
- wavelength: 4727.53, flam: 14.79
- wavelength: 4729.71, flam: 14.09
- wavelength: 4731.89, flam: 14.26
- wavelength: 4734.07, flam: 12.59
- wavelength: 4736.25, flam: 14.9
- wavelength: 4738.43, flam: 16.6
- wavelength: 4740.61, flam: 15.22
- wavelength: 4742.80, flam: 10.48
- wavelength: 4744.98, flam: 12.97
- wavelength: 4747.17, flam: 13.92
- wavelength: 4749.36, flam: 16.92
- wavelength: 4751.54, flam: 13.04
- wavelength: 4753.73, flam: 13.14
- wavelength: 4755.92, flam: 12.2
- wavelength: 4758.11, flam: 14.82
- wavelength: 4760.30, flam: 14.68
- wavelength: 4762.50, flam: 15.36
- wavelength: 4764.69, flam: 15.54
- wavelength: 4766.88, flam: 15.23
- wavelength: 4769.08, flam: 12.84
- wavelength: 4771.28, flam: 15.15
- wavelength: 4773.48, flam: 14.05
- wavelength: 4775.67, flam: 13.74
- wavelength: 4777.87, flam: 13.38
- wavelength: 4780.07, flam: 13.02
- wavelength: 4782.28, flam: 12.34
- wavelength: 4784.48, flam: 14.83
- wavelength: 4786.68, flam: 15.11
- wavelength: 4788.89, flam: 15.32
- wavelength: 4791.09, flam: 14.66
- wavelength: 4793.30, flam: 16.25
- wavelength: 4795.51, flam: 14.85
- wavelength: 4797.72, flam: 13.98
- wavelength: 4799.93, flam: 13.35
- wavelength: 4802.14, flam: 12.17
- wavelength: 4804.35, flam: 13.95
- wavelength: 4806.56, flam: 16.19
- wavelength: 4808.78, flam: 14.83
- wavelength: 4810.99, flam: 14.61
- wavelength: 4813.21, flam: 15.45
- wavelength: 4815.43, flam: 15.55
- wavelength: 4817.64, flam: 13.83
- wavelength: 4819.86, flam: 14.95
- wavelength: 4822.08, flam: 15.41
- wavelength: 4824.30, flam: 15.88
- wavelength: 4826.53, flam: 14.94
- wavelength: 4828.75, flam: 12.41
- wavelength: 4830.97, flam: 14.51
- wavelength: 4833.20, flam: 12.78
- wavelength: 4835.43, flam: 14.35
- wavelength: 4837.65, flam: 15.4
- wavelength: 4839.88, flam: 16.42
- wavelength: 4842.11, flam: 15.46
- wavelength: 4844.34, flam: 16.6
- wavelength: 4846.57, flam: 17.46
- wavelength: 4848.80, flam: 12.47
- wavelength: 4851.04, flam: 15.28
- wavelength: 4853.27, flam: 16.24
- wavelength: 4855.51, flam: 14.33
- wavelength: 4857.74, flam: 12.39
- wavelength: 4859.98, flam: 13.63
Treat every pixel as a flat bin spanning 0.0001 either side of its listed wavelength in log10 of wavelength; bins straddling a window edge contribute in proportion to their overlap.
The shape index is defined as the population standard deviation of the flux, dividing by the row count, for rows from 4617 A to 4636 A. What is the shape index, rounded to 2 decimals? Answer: 1.07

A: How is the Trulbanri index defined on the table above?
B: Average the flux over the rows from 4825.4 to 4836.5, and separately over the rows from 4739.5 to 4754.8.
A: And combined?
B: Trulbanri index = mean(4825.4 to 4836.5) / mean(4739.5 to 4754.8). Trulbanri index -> 1.01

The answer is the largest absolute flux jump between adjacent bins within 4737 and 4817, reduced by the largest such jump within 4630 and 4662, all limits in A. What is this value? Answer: 0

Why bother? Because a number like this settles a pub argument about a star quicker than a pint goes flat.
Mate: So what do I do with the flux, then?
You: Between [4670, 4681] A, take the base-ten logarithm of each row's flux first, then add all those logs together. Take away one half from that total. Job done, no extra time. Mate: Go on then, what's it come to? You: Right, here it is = 5.4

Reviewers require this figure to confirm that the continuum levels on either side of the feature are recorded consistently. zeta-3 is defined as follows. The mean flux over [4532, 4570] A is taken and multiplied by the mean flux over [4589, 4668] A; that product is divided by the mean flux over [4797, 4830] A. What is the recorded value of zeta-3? 9.9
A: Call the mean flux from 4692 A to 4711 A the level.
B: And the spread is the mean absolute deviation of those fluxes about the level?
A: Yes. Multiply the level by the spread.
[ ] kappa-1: 21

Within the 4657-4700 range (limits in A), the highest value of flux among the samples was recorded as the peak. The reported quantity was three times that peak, 52.4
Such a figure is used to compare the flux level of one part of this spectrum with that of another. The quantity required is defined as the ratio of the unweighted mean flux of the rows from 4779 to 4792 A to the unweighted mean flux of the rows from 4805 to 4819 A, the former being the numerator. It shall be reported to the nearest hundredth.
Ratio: 0.94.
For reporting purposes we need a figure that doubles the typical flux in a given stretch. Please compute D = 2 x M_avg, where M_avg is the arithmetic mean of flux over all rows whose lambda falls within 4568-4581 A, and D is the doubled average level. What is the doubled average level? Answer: 19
